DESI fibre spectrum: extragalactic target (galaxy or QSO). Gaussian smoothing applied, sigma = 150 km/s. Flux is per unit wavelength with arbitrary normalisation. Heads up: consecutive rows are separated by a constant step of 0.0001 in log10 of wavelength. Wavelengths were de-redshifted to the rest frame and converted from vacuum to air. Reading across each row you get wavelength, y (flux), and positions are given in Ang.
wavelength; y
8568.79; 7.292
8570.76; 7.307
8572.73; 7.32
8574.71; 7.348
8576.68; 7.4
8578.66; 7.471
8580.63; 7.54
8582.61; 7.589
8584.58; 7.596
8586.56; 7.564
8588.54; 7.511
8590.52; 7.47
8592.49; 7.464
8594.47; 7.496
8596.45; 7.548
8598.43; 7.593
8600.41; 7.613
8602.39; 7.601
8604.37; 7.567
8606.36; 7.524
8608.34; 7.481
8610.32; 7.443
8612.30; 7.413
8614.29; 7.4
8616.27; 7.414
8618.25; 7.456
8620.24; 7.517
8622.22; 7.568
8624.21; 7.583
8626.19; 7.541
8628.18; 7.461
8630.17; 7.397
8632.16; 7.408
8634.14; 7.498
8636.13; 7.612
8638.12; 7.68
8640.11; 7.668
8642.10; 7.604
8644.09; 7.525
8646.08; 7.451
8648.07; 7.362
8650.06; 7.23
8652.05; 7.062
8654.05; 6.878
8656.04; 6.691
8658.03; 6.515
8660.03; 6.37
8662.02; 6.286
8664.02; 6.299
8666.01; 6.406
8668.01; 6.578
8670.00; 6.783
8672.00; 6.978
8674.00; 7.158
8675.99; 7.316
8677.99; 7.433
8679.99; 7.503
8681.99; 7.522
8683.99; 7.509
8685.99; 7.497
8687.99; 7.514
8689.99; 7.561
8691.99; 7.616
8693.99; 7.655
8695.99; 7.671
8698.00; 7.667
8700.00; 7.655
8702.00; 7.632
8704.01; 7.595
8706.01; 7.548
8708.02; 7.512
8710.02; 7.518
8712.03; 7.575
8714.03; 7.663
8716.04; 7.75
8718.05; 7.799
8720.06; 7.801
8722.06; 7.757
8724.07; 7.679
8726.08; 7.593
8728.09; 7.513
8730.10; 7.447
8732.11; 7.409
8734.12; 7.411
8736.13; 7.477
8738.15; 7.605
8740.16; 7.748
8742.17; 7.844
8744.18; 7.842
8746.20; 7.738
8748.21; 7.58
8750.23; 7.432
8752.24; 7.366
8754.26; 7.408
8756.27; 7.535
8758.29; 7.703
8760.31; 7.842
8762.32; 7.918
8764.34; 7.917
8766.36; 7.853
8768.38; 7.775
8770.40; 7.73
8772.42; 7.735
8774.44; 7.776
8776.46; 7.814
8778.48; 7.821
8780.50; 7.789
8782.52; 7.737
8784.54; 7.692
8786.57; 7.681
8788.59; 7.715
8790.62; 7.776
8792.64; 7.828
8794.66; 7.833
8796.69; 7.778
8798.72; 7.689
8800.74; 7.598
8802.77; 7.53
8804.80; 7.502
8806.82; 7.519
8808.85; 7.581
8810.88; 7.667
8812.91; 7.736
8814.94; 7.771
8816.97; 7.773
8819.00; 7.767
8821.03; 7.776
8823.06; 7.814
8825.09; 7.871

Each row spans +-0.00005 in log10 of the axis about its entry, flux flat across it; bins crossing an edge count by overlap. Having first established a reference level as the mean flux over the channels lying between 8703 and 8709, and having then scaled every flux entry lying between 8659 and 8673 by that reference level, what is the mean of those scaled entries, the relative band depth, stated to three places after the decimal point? 0.865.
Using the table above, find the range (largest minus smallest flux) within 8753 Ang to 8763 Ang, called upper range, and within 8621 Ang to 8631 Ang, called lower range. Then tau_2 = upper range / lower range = 2.7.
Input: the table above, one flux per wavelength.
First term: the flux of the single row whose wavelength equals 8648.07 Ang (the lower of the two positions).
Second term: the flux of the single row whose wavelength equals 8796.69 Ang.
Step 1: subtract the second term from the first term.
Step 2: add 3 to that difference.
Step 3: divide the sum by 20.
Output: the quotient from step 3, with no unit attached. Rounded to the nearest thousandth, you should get 0.129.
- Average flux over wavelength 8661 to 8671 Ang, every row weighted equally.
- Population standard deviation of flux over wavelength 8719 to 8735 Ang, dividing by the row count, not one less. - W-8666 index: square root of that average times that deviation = 1.0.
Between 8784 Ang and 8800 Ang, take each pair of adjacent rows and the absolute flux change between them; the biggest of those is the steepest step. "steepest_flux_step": 0.089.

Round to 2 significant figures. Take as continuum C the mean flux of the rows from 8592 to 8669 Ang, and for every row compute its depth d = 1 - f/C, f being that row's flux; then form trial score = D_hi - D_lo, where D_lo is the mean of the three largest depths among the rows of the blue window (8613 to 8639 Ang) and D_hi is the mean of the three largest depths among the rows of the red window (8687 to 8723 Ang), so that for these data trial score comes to -0.016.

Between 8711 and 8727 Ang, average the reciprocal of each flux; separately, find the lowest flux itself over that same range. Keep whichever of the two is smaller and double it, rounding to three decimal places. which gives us 0.260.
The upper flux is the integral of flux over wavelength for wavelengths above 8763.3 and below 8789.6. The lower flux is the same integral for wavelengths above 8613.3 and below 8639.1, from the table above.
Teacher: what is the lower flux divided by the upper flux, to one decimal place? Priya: 0.9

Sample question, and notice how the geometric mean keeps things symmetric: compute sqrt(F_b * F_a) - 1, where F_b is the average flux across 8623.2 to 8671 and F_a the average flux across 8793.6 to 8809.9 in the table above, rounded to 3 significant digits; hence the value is 6.37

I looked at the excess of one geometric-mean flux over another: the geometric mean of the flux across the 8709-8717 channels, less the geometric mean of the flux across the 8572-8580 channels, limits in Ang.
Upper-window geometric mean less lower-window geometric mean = 0.2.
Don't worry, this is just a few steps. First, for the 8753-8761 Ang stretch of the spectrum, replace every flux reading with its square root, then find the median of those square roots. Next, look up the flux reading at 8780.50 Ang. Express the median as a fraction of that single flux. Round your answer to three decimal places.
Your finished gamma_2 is 0.354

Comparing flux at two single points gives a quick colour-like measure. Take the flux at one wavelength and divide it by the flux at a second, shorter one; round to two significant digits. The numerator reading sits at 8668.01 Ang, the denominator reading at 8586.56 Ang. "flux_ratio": 0.87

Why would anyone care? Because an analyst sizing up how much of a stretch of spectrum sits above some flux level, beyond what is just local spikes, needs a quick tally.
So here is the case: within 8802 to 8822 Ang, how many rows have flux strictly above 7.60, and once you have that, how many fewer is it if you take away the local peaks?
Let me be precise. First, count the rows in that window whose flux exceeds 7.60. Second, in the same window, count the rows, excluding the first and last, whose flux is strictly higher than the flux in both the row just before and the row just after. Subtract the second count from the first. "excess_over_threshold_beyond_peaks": 5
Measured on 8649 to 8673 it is 0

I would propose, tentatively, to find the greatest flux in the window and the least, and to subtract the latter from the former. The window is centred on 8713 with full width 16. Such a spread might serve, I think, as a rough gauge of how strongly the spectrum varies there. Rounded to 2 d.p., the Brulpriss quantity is 0.29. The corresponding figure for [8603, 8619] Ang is 0.17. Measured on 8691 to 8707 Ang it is 0.12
